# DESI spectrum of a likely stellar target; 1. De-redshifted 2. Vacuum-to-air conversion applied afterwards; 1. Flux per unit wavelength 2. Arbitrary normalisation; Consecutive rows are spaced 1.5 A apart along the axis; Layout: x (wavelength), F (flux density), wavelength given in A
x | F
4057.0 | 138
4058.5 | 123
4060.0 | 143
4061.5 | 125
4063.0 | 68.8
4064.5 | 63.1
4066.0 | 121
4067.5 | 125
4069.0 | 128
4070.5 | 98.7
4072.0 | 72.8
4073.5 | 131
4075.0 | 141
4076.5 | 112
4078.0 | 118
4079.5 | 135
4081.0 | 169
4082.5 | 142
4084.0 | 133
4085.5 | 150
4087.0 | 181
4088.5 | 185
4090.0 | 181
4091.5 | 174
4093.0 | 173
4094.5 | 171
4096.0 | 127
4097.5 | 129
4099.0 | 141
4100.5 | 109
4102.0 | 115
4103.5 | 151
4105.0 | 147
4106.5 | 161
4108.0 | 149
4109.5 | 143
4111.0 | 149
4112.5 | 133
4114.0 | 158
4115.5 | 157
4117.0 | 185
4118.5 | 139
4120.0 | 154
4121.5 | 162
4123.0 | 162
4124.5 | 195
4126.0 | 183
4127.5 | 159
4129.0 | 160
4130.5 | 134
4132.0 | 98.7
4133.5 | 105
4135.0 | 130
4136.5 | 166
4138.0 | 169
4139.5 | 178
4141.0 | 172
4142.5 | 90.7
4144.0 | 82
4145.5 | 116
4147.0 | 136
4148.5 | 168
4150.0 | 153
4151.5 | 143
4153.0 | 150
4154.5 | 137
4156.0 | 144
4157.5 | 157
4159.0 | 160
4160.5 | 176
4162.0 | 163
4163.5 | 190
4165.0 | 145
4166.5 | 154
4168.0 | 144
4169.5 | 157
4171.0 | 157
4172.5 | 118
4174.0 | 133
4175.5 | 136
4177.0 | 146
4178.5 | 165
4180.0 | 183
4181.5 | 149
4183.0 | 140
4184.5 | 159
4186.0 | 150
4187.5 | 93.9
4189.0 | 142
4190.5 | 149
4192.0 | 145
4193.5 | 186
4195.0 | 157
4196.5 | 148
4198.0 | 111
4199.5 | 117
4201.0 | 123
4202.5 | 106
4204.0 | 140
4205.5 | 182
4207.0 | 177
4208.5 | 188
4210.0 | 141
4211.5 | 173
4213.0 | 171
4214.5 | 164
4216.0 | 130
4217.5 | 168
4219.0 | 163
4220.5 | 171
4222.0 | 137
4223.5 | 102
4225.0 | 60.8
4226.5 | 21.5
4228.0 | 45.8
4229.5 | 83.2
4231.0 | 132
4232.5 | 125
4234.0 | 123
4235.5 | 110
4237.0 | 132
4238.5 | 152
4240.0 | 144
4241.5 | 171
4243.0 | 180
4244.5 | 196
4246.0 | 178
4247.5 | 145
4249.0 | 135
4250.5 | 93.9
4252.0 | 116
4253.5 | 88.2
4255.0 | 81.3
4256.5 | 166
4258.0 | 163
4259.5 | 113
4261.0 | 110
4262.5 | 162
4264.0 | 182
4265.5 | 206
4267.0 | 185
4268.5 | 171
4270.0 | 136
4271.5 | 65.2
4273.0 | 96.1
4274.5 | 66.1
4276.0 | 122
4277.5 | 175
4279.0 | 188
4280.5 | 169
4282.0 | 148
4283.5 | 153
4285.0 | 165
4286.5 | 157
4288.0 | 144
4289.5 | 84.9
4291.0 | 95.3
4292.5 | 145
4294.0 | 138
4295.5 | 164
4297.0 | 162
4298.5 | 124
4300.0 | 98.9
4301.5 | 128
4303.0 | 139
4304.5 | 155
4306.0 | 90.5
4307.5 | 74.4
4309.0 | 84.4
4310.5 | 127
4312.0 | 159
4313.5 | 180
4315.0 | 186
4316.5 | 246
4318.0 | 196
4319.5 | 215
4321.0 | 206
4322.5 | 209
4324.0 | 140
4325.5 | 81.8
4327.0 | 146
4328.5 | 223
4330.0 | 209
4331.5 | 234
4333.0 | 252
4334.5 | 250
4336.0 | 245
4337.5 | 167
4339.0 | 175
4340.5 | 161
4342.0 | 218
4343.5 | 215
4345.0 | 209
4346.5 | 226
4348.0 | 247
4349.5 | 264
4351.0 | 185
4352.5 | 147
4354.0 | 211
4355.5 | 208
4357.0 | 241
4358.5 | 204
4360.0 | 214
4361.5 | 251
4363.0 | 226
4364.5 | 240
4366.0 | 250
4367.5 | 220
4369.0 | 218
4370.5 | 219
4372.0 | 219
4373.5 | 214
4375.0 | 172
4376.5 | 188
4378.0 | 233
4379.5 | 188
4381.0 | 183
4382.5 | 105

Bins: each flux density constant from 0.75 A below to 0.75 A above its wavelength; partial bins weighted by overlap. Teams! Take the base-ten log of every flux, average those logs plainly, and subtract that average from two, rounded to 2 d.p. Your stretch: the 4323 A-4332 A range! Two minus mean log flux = -0.21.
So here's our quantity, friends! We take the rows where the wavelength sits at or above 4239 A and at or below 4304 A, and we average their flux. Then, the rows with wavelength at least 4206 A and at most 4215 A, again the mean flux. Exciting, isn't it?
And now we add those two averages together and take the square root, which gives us 17.6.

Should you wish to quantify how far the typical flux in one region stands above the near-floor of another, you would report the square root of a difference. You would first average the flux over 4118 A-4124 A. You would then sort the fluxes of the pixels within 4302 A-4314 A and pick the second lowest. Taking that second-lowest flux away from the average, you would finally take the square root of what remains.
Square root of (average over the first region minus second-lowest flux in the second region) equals 8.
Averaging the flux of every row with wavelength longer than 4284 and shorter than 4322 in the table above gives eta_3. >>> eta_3 147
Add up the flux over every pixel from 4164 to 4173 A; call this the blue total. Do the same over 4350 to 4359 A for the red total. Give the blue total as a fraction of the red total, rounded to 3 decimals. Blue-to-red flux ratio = 0.732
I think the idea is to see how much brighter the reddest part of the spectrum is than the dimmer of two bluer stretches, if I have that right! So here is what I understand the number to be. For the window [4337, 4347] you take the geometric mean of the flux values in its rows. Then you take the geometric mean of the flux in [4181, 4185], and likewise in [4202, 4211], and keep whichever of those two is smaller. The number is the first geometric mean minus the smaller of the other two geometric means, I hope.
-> 45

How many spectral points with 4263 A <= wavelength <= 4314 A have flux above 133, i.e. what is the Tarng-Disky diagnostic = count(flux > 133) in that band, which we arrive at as 21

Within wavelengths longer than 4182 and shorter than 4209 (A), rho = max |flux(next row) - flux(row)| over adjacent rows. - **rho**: 56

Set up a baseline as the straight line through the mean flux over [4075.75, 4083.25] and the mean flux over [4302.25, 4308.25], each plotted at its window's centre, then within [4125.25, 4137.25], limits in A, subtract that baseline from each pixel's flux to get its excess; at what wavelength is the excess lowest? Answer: 4132.0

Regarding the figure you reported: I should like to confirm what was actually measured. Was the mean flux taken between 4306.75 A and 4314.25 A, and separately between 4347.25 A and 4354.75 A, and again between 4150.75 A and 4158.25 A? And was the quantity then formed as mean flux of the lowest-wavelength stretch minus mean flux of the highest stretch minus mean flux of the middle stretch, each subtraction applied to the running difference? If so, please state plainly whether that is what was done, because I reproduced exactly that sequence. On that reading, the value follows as -190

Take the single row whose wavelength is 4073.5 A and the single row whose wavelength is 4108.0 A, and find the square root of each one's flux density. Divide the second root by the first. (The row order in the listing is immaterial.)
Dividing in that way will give 1.07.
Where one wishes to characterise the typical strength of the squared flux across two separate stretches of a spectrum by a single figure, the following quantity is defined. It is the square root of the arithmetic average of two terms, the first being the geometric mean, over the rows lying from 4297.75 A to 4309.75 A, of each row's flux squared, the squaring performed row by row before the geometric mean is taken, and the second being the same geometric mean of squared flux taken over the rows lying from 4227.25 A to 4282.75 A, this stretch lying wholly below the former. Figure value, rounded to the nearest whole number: 120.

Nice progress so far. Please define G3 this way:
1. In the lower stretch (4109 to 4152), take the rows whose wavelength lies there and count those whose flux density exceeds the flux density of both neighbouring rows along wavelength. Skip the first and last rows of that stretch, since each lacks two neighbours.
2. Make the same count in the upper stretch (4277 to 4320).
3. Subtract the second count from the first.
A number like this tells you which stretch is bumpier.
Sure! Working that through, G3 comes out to 1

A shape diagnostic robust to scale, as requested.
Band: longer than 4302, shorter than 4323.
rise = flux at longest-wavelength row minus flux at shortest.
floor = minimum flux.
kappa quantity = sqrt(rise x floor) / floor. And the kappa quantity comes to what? 1.0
